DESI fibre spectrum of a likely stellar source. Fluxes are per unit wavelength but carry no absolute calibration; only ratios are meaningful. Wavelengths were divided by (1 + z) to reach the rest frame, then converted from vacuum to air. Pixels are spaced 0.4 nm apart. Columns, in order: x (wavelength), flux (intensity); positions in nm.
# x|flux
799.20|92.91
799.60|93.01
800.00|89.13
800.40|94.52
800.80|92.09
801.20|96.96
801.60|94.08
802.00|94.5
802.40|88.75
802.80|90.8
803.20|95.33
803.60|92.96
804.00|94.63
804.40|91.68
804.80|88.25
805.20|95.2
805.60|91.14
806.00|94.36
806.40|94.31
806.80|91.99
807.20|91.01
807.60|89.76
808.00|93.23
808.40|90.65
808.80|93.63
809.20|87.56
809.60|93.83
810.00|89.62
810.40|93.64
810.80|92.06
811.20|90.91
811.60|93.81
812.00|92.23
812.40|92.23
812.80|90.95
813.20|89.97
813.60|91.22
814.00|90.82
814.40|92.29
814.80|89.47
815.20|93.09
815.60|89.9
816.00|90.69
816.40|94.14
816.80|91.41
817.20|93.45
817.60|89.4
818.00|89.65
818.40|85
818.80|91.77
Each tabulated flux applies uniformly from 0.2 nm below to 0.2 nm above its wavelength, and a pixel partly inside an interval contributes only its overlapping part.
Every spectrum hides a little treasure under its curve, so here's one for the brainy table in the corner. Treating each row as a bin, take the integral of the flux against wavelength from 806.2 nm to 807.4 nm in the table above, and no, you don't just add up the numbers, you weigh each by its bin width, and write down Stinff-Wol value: 111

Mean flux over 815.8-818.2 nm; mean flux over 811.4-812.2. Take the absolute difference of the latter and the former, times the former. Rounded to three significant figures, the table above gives 143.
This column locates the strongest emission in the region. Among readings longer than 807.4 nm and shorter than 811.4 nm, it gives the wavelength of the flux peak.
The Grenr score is 809.60 nm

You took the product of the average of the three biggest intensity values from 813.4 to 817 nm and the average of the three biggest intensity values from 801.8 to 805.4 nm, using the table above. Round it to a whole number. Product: 8856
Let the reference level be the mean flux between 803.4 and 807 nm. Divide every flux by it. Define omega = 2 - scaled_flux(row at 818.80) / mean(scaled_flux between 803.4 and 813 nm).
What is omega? 1.00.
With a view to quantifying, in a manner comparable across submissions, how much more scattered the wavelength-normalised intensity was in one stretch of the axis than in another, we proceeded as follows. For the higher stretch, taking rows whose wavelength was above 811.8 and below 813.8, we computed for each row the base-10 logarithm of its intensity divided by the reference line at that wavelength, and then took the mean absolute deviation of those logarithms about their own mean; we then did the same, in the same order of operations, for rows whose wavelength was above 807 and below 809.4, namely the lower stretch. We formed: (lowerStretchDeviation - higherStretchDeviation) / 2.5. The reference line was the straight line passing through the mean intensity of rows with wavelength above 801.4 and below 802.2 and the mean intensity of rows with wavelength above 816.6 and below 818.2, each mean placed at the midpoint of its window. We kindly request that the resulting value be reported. 0.0019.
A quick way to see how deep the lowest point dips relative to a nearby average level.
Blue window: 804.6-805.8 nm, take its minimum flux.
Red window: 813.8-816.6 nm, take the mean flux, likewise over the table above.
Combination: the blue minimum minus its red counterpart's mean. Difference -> -3.2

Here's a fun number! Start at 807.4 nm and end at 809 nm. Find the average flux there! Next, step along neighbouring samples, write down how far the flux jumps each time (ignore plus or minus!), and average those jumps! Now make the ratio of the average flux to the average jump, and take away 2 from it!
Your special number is 28.5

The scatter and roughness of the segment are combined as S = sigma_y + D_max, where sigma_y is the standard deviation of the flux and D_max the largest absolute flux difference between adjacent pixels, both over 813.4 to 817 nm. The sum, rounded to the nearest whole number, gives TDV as 5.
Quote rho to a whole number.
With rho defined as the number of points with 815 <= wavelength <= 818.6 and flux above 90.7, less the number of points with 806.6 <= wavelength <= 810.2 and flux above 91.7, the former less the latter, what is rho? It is 0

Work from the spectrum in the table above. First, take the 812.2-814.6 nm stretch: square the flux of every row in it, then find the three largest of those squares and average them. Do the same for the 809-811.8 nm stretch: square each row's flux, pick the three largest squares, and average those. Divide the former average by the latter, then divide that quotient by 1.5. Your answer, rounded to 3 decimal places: 0.641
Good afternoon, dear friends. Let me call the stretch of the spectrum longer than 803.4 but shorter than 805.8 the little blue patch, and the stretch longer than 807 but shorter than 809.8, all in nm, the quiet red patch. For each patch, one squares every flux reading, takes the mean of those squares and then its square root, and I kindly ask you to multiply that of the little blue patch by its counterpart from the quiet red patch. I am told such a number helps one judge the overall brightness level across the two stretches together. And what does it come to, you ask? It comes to 8440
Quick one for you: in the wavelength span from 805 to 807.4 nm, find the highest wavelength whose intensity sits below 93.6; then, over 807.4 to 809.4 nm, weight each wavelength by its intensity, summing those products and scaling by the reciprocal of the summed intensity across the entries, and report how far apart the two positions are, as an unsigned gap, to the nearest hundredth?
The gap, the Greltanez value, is 1.20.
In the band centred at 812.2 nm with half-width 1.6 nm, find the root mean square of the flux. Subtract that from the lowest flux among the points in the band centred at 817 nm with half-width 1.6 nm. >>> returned -7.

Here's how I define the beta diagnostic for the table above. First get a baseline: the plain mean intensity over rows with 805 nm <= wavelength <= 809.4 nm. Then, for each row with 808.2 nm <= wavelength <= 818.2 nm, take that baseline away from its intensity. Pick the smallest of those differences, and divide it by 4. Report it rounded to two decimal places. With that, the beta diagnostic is -1.13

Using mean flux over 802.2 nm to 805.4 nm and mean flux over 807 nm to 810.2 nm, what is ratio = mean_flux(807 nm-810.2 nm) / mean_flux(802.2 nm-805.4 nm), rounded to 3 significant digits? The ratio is 0.989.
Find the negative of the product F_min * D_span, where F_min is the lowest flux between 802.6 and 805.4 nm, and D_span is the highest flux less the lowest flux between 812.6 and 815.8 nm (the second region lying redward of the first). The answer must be -319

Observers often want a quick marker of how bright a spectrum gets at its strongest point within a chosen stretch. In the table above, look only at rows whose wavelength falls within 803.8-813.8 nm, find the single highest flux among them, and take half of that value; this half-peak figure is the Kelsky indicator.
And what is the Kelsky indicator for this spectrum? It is 47.6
